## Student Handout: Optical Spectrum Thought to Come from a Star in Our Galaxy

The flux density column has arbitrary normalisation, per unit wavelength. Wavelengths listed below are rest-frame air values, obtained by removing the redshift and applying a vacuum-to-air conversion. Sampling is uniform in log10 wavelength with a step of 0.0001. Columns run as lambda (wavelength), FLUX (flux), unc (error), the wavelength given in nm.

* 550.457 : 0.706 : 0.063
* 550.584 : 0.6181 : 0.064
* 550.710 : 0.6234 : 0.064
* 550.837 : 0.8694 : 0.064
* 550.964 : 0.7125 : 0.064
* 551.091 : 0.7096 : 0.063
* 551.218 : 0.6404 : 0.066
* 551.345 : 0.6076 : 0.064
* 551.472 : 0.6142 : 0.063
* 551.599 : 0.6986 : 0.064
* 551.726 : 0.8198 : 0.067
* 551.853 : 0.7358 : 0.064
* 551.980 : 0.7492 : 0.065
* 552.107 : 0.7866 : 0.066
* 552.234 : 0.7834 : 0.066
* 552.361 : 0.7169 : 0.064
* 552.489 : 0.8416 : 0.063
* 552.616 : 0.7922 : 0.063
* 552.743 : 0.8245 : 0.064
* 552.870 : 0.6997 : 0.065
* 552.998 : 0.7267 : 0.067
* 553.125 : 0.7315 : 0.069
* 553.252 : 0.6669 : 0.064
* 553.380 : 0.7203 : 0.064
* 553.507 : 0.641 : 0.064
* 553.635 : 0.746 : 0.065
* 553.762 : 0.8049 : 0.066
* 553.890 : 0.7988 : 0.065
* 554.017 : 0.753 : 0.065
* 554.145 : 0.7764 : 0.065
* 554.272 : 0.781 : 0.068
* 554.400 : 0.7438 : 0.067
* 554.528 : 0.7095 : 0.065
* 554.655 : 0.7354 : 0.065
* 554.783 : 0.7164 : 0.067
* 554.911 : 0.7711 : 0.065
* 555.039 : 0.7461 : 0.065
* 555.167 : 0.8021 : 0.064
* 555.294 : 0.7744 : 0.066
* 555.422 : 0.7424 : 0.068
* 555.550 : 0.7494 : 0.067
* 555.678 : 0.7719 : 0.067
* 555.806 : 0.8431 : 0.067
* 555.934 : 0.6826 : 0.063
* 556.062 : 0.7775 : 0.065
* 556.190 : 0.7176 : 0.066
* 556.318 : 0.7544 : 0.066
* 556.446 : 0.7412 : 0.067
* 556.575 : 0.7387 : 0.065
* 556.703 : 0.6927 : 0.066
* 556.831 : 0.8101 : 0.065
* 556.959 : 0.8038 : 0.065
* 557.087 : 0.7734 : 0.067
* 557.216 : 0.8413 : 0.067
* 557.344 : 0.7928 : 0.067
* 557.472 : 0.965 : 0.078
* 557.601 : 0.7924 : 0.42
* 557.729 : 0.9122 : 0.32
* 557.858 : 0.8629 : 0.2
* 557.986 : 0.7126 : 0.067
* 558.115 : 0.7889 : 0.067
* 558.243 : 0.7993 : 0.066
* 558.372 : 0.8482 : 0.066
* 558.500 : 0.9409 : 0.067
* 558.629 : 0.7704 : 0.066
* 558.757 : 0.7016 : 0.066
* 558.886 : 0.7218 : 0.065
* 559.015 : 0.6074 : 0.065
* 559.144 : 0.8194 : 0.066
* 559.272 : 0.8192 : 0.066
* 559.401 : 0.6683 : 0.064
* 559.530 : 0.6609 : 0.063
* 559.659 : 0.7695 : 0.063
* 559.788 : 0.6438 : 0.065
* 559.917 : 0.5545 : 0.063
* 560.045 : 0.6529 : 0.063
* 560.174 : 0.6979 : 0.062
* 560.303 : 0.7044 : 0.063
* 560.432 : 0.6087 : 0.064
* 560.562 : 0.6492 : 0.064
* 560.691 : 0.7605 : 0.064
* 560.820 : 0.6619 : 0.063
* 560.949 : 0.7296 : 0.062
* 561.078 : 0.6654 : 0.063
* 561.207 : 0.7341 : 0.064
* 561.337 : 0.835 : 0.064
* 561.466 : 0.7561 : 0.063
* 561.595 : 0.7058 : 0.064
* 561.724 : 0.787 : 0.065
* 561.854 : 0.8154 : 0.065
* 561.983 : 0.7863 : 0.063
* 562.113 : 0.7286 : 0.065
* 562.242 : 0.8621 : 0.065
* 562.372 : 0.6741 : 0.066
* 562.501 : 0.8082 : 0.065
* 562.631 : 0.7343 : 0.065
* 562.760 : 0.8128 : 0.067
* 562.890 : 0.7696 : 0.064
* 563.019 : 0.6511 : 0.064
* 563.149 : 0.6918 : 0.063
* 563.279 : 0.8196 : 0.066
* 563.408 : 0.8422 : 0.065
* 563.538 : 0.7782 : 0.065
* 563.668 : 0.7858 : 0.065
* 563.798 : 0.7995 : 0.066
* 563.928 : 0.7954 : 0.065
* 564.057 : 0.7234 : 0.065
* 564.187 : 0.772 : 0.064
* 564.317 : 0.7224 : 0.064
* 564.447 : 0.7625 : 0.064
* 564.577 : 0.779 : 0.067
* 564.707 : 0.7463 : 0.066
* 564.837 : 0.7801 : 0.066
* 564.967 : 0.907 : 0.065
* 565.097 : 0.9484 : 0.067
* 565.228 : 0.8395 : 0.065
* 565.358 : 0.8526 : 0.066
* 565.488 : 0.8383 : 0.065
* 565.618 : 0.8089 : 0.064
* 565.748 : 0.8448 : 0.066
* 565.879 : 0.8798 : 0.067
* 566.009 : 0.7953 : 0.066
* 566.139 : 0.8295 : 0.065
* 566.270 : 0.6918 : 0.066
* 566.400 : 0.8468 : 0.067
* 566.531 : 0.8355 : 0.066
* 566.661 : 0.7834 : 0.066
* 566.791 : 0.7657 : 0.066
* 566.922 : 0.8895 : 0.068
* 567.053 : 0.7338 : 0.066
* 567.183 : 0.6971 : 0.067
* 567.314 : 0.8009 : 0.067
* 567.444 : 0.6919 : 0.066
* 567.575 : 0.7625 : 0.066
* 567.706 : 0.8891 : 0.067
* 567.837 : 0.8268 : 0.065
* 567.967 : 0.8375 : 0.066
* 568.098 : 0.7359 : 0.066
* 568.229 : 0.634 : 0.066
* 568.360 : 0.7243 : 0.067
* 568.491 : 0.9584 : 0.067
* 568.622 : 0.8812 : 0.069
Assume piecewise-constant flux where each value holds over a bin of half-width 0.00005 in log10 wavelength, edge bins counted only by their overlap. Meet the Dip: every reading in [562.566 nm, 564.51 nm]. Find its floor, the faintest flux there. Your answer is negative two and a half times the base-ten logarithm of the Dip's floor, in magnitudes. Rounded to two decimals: 0.47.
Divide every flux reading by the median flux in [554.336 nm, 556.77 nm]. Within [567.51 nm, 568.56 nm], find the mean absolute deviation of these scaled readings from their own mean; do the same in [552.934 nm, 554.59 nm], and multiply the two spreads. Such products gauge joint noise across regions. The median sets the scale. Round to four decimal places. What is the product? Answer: 0.0053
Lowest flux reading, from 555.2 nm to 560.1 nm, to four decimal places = 0.5545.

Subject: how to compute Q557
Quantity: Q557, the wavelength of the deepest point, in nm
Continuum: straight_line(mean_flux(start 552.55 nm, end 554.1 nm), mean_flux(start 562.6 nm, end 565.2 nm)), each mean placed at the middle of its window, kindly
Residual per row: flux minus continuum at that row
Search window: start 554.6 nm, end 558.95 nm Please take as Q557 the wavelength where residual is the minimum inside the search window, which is 555.934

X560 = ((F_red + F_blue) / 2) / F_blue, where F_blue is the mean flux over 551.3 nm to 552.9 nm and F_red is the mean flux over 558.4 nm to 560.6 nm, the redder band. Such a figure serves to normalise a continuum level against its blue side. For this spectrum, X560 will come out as 0.97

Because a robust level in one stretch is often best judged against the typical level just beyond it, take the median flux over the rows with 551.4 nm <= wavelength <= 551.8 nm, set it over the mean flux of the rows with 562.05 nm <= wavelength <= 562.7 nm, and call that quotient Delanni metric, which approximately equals 0.92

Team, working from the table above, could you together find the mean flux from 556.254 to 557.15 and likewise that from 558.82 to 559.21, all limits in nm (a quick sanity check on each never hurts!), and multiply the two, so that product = 0.54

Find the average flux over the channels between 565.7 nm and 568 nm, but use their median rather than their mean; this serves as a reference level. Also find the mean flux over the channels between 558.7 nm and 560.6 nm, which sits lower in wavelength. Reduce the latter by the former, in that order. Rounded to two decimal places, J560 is -0.13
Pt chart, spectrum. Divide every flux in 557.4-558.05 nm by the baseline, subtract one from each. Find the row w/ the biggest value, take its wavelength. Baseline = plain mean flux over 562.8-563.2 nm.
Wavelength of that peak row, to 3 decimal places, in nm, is 557.472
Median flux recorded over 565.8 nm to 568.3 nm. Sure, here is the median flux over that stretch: 0.795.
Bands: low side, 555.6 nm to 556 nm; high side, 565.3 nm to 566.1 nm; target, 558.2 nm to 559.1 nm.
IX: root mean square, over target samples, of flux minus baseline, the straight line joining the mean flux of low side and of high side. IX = 0.10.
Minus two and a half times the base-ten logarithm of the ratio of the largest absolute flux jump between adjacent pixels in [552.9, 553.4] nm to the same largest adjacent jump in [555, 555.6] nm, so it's -0.155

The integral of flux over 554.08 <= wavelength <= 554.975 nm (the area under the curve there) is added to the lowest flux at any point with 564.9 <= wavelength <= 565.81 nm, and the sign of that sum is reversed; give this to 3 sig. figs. -1.48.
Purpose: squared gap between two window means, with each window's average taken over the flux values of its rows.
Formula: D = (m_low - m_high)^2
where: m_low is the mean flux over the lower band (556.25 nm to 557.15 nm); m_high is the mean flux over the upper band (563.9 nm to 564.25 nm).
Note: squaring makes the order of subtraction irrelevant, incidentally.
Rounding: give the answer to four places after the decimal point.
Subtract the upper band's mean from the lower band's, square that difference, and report 0.0000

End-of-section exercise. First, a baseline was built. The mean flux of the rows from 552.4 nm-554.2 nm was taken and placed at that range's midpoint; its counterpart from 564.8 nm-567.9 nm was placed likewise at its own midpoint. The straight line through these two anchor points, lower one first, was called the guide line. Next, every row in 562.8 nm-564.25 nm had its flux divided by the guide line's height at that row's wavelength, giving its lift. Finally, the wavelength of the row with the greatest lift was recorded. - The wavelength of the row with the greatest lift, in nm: 563.408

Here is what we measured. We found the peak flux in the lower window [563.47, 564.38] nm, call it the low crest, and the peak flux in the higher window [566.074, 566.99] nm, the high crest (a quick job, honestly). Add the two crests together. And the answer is 1.69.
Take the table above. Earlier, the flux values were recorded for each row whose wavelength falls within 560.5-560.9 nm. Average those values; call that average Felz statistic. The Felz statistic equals 0.69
